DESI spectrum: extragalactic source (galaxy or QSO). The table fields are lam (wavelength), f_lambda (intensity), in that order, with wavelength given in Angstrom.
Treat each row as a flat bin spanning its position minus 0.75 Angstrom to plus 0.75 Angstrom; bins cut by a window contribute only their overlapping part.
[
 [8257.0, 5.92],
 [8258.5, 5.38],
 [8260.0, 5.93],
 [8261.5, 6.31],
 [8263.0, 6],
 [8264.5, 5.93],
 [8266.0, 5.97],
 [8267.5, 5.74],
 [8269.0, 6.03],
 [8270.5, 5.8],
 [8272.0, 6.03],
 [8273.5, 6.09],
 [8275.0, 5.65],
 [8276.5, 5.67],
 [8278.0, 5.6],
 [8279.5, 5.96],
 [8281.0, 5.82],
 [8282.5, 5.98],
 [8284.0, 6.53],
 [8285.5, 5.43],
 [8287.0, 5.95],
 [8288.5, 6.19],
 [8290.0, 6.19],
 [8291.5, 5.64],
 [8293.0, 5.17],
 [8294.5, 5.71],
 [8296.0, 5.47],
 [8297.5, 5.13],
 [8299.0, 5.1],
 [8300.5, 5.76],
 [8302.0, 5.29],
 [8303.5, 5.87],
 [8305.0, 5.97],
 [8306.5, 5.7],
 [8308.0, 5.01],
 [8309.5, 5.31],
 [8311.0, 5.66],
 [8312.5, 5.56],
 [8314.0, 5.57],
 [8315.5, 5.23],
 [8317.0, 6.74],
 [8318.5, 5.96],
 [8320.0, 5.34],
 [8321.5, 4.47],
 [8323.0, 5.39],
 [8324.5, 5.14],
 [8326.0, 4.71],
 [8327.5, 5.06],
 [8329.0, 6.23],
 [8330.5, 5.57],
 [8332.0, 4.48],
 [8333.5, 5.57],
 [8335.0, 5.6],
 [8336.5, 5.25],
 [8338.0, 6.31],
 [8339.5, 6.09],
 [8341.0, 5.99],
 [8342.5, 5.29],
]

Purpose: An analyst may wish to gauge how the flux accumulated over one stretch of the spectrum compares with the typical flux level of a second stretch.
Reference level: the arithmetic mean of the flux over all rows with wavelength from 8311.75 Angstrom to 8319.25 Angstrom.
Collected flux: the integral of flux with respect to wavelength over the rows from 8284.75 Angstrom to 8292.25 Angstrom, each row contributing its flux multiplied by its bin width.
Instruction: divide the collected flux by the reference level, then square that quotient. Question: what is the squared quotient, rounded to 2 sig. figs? 58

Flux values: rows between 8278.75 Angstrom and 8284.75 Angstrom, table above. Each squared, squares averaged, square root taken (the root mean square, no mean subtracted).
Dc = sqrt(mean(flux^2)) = 6.1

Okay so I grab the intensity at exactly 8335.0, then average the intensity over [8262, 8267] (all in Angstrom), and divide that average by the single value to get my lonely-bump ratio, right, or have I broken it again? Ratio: 1.07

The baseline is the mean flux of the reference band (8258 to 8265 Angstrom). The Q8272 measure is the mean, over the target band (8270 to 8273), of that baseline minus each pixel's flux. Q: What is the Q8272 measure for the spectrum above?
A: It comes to -0.01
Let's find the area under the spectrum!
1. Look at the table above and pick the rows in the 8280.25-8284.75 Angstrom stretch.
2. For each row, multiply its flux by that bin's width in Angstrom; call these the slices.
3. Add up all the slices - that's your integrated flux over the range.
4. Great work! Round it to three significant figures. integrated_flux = 27.5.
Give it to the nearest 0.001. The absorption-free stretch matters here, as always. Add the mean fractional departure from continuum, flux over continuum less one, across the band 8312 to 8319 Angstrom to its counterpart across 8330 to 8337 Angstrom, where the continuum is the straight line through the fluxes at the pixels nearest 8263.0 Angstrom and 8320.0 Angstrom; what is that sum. 0.099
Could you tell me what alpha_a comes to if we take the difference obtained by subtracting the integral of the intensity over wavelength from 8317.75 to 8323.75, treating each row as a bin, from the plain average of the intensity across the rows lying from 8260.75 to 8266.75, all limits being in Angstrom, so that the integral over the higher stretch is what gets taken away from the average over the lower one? -25.69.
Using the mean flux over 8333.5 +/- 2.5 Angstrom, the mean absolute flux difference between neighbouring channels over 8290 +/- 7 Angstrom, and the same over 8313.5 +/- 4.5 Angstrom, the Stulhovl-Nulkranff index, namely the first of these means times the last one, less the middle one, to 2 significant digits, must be 2.0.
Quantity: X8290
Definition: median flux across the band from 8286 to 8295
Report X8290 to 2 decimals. 5.83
